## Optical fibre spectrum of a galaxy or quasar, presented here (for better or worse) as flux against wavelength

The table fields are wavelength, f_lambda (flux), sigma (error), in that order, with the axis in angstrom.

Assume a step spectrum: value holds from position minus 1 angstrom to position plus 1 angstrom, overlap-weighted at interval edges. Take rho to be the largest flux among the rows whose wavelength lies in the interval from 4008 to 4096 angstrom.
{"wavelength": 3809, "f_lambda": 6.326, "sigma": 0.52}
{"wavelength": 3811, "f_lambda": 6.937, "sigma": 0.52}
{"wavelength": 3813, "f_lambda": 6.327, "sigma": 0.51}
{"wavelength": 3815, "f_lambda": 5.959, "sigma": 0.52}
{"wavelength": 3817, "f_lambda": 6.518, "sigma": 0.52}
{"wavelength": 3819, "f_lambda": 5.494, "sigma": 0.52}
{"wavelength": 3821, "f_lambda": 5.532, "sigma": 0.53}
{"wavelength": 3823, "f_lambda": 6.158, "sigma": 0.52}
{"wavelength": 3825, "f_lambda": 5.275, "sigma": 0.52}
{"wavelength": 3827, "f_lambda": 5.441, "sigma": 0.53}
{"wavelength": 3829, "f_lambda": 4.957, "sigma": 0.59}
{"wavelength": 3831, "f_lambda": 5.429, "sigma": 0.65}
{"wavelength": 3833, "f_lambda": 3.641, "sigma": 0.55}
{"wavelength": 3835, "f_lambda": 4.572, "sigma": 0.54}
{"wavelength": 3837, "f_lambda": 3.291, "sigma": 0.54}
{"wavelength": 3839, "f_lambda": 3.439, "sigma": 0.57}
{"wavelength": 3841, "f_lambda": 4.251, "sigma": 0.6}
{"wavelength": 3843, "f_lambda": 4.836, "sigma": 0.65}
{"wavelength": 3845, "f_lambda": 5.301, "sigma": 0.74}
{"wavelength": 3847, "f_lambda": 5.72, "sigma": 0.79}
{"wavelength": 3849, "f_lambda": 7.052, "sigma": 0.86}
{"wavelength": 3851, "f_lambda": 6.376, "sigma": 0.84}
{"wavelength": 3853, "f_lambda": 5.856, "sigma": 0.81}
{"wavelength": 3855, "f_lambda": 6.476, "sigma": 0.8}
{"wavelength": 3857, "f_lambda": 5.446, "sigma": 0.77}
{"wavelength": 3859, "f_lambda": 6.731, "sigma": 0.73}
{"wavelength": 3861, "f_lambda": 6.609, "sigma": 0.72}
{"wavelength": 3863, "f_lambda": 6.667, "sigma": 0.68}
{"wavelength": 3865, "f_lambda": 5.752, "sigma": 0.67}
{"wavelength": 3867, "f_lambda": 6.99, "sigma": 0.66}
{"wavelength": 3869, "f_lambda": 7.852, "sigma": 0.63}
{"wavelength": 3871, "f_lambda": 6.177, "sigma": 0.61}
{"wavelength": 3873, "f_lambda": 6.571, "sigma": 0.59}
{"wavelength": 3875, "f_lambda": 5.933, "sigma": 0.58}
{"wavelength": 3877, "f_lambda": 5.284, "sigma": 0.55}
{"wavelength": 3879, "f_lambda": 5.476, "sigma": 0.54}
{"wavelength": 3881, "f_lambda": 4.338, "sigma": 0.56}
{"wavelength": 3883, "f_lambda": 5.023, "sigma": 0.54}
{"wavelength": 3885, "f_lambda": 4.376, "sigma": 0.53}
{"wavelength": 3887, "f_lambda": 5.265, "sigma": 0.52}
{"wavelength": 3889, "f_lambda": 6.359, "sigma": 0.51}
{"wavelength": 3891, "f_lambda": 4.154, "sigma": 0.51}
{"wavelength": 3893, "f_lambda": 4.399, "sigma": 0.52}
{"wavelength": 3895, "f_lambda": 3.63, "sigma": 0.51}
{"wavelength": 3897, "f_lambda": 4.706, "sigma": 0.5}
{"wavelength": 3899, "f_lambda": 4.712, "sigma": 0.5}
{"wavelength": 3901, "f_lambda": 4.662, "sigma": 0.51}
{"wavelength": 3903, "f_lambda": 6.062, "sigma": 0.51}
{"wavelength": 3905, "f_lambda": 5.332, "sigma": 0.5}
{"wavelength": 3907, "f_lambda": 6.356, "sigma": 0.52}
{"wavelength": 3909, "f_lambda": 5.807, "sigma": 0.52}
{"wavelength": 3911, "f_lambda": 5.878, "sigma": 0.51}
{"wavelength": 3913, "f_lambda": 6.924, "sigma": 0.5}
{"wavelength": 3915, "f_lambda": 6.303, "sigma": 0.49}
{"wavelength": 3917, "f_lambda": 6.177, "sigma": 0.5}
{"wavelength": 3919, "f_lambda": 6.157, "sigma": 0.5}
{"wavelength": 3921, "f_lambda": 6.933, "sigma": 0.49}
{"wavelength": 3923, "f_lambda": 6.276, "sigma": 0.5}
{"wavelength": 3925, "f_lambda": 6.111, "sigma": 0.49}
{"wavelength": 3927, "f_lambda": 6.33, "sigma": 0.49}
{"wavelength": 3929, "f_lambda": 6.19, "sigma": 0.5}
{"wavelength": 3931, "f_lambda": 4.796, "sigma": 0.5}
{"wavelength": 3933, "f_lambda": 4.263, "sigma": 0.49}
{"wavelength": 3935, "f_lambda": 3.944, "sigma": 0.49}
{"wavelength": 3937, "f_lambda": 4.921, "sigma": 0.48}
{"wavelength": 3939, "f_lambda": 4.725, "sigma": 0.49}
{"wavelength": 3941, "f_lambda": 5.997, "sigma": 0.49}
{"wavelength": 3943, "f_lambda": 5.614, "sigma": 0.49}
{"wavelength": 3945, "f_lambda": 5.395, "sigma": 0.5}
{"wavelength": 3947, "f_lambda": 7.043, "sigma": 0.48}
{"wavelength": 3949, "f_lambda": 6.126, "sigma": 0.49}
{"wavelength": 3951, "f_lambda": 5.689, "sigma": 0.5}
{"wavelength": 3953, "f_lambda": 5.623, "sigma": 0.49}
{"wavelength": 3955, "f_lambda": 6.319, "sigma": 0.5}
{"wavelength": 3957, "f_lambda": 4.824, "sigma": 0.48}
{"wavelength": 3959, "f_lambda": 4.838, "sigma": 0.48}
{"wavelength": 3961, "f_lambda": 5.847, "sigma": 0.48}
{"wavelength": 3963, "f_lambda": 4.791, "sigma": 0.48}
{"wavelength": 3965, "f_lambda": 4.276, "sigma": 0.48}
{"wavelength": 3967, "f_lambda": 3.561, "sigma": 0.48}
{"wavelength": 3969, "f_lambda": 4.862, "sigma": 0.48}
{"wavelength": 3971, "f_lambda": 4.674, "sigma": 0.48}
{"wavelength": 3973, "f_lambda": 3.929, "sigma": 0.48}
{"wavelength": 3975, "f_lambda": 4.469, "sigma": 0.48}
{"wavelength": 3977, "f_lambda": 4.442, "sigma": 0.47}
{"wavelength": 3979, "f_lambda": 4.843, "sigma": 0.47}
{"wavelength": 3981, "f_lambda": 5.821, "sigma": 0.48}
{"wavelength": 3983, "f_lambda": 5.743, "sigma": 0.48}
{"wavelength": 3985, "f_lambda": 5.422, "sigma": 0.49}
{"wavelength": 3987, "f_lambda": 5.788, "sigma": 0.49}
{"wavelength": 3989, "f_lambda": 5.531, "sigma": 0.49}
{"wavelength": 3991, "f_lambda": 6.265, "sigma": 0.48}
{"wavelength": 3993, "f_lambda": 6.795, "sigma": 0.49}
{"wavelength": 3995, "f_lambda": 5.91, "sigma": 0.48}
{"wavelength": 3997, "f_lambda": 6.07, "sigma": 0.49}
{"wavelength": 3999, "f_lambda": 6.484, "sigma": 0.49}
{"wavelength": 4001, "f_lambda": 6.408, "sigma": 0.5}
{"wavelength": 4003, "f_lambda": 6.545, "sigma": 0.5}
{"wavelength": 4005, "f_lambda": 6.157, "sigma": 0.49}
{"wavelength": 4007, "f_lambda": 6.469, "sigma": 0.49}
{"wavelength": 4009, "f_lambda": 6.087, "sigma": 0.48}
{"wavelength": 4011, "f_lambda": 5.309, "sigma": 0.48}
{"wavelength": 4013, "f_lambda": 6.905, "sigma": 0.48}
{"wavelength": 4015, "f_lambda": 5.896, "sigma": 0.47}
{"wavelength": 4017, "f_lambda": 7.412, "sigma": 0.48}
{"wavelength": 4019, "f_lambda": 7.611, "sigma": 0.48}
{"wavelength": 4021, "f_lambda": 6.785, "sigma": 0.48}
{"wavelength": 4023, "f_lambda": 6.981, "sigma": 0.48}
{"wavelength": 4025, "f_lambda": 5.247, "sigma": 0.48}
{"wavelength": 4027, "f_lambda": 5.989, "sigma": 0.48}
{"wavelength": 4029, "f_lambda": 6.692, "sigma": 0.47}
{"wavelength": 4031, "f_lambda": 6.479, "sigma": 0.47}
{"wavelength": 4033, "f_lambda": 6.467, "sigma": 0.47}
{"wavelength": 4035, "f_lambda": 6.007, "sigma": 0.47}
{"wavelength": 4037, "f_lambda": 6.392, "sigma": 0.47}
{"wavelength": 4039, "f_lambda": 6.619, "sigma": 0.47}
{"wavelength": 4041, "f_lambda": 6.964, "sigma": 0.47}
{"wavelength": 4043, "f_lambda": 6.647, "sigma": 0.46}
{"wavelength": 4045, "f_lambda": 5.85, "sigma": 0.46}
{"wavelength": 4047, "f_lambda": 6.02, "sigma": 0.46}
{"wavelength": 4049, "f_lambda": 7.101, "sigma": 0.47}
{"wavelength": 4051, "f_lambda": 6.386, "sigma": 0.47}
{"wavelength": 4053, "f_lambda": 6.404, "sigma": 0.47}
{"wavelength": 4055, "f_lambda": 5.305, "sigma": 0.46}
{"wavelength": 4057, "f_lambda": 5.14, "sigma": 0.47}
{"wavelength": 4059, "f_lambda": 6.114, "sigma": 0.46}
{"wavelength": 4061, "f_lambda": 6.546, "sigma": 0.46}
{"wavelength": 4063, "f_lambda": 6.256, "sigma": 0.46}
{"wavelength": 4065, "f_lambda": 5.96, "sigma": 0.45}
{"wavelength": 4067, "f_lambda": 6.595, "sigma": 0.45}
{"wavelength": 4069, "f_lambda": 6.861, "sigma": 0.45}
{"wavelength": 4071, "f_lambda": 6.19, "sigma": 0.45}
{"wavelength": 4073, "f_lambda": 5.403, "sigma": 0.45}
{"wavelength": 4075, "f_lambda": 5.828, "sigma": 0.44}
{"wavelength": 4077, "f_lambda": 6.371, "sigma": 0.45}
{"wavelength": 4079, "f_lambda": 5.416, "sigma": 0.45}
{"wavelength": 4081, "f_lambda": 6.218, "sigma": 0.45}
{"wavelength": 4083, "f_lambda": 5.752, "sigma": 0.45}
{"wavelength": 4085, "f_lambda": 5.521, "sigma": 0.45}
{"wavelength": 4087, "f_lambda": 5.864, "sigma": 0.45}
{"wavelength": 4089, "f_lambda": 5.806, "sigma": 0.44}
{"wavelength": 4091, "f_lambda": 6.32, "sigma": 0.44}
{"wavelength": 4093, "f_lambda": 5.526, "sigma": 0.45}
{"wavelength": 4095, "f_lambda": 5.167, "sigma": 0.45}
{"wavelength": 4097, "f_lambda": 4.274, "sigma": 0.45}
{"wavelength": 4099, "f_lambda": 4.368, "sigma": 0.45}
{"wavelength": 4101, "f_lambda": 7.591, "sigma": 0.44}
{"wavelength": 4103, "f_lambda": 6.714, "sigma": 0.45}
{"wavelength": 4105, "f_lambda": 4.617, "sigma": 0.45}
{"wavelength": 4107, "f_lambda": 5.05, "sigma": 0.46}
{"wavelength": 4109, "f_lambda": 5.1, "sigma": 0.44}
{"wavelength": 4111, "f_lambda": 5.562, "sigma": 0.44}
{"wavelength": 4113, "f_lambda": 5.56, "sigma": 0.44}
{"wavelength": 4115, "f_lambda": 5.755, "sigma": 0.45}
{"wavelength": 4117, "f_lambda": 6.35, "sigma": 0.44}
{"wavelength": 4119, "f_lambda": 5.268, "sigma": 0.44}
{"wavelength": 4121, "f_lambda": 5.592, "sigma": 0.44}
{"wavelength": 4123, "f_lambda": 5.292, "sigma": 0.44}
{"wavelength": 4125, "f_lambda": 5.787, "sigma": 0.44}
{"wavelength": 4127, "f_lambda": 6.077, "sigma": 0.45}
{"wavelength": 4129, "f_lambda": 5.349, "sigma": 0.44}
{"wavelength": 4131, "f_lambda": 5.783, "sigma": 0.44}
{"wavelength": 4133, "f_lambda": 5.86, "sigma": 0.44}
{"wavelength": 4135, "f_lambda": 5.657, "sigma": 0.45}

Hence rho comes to 7.611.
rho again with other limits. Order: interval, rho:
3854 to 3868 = 6.99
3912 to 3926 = 6.933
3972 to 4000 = 6.795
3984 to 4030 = 7.611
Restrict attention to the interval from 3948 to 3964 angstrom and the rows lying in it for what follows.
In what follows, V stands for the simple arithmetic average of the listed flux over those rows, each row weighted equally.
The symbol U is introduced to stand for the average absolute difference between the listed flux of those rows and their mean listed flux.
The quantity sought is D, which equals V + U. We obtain 6.02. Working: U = 0.52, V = 5.5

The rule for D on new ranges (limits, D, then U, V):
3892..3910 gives 5.80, 0.72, 5.1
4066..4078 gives 6.61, 0.40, 6.2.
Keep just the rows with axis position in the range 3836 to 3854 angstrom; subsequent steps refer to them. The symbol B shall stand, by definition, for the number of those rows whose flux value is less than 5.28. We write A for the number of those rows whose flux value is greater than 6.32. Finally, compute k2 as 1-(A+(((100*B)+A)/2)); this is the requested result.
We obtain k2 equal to -202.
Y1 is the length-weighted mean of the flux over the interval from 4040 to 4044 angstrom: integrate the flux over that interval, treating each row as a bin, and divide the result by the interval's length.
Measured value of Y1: 6.8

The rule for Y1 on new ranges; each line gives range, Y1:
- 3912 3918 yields 6.5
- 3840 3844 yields 4.5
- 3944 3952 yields 6.1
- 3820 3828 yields 5.6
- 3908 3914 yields 6.2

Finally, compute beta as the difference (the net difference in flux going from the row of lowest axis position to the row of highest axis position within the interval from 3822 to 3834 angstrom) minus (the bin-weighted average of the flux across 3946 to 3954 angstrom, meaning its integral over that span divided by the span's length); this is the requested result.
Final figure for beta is -8.6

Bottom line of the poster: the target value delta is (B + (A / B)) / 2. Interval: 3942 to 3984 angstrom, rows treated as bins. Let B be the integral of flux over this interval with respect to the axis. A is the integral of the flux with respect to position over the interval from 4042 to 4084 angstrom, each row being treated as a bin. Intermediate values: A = 257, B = 217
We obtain 109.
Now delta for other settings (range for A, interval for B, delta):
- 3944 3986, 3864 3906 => 114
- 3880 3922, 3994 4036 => 134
